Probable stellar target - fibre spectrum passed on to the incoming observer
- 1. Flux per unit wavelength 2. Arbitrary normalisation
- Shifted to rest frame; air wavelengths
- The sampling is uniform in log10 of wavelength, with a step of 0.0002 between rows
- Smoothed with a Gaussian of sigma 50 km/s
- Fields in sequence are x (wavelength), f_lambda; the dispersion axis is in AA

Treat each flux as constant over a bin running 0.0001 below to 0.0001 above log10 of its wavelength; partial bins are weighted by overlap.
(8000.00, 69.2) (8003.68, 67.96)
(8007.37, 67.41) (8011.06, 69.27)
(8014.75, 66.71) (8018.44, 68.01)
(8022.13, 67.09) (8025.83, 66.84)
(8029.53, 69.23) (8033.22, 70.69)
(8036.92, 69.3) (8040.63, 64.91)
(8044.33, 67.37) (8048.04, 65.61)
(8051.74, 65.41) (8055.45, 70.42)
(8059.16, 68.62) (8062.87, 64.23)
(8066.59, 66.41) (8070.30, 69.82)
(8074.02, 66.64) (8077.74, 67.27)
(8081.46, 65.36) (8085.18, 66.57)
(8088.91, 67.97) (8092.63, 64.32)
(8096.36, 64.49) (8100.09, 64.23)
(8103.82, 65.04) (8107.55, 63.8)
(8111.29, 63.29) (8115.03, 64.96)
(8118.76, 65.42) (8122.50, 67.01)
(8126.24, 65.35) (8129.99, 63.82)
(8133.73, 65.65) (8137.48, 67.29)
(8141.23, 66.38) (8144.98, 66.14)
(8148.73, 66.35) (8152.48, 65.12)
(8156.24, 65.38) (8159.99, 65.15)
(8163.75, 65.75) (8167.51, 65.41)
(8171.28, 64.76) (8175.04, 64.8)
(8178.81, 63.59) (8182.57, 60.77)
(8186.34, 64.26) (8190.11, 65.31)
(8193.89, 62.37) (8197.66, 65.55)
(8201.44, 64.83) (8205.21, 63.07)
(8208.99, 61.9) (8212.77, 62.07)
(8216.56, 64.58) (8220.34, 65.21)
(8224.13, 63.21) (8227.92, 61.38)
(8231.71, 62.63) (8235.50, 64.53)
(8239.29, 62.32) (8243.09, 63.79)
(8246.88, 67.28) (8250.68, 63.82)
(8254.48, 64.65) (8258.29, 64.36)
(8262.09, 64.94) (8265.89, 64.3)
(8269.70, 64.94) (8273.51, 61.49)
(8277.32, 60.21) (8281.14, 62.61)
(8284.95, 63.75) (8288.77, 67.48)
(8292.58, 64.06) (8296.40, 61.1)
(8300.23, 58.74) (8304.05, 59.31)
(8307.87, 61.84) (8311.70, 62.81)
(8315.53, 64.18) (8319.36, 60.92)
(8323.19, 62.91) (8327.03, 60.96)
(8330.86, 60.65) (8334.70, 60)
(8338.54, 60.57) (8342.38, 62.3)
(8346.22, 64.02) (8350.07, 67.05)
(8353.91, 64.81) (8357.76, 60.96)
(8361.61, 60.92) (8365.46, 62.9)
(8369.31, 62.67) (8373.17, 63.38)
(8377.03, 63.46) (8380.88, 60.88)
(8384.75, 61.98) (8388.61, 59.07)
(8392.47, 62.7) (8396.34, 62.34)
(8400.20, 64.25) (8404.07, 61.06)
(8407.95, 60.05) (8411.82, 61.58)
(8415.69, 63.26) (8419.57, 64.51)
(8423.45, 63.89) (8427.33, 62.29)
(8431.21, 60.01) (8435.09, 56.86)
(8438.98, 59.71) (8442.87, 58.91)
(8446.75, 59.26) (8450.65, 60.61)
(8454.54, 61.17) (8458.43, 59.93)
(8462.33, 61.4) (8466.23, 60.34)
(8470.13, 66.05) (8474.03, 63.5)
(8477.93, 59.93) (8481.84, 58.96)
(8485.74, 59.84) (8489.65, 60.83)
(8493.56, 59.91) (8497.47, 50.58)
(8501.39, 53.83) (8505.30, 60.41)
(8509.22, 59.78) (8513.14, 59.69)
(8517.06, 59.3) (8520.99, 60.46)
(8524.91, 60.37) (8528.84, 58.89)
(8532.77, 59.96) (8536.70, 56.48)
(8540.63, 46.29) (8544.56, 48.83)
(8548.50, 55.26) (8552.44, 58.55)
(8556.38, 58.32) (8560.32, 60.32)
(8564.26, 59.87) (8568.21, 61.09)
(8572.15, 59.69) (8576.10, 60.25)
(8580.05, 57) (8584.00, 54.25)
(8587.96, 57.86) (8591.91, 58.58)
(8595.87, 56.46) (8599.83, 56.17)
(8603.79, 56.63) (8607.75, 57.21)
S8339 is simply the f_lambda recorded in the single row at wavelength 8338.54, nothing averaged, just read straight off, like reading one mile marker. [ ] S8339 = 60.57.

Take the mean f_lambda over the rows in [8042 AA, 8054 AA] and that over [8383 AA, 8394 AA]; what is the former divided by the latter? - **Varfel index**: 1.08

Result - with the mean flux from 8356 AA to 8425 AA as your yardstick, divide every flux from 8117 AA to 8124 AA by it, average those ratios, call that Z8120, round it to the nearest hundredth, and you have 1.06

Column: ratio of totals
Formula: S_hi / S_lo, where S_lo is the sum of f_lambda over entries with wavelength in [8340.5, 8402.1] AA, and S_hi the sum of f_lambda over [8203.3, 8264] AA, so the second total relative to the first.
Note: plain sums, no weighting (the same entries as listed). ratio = 1.02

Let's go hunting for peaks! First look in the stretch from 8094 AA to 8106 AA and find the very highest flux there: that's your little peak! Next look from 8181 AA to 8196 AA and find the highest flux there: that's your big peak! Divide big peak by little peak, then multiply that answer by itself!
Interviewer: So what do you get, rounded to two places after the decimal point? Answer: 1.01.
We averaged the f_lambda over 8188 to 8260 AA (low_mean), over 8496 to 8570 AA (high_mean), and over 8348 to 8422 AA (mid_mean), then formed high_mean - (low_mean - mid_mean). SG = 56.0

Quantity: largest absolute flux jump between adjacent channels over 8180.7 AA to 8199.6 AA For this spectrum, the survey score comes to 3.5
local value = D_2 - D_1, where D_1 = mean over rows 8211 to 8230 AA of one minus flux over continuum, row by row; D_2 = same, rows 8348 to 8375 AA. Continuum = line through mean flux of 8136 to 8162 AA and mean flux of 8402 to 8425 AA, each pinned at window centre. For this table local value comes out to -0.03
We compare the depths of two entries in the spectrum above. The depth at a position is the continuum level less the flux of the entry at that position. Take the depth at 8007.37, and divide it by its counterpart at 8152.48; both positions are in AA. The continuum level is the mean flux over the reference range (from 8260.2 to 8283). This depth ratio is 2.12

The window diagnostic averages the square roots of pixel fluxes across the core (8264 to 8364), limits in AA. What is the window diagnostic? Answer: 7.90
